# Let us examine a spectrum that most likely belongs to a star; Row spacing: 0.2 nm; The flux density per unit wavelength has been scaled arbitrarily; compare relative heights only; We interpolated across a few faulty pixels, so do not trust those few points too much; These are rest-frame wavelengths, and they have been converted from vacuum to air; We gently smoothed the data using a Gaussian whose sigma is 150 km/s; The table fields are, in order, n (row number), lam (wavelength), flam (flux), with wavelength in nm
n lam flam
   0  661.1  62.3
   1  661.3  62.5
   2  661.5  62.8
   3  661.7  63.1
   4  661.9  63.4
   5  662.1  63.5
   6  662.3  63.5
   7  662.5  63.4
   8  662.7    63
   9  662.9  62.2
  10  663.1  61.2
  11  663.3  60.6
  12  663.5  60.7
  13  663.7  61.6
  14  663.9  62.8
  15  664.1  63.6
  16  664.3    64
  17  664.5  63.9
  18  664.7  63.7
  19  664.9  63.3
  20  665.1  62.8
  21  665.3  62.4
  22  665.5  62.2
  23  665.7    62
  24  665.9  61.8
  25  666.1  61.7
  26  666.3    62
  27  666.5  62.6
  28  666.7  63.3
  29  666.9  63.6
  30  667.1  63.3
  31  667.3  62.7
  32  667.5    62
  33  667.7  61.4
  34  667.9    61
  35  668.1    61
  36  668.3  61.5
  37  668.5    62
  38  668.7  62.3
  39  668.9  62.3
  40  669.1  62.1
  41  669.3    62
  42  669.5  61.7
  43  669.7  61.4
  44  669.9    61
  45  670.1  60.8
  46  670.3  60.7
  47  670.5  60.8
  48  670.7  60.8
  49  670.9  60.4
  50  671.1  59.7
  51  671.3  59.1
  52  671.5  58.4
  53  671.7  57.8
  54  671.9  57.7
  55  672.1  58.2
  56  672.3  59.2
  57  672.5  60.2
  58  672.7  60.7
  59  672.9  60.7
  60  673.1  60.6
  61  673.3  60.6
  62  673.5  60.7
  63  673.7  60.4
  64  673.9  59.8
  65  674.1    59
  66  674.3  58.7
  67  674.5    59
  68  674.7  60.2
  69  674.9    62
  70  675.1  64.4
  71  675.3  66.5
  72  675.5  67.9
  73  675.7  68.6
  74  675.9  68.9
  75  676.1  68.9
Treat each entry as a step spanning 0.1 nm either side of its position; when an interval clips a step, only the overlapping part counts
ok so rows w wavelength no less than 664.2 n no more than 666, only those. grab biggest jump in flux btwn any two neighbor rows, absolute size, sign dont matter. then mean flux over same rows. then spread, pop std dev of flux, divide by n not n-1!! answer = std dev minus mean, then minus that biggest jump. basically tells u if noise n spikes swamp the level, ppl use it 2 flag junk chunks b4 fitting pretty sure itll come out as -62.6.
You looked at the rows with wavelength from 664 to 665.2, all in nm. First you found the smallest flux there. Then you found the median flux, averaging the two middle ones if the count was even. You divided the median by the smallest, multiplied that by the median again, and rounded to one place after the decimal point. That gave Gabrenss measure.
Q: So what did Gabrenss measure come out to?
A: 64.5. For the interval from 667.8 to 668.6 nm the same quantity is 61.5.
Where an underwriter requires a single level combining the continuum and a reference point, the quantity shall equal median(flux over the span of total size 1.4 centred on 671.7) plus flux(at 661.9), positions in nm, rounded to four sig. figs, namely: 121.8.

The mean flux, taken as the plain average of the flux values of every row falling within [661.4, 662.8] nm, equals 63.2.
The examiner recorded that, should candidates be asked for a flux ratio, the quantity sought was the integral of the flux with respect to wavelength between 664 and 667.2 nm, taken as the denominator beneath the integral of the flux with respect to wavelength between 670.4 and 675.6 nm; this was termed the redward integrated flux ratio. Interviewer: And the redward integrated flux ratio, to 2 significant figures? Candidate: 1.6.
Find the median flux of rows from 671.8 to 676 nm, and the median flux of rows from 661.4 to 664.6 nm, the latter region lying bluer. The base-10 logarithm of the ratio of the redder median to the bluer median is -0.0172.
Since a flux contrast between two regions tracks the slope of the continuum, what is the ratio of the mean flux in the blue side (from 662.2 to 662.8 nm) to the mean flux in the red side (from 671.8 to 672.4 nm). 1.08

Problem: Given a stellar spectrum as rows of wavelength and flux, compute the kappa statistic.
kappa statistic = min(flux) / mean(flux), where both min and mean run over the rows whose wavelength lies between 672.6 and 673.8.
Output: 0.996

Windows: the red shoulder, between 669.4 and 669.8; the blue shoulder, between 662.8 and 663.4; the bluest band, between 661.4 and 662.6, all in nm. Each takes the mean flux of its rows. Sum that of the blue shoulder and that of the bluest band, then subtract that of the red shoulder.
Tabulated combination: 63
